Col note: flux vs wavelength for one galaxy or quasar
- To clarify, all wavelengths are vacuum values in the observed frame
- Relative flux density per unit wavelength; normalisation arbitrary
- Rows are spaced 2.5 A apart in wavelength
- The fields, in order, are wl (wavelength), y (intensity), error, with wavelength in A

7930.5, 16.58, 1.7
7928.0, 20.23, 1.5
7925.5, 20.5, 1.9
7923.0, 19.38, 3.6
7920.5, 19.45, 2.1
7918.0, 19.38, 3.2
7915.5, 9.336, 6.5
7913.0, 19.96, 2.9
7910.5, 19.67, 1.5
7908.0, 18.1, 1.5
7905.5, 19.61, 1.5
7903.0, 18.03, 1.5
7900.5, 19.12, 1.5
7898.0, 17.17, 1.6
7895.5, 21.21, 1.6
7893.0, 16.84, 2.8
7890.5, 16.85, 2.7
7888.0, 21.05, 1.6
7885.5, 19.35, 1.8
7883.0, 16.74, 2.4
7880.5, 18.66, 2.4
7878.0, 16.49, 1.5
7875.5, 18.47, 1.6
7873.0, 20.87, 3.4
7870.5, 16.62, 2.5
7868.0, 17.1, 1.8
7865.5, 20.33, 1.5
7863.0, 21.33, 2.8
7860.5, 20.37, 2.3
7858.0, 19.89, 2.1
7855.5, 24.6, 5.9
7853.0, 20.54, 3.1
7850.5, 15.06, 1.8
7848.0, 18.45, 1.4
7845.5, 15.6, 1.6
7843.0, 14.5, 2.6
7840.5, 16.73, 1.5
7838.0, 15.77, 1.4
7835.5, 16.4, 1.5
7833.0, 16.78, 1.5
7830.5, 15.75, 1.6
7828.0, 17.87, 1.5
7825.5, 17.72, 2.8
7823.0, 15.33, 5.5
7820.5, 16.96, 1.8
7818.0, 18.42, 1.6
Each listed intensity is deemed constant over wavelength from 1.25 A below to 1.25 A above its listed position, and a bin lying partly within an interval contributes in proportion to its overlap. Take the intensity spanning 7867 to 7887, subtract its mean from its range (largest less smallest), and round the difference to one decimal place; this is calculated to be -13.7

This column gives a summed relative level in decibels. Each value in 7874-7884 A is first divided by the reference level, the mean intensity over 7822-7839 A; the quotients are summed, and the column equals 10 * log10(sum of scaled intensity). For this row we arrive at 6.3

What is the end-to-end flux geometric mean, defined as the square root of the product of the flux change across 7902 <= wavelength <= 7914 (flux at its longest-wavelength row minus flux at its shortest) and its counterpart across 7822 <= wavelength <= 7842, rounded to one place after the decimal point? 1.6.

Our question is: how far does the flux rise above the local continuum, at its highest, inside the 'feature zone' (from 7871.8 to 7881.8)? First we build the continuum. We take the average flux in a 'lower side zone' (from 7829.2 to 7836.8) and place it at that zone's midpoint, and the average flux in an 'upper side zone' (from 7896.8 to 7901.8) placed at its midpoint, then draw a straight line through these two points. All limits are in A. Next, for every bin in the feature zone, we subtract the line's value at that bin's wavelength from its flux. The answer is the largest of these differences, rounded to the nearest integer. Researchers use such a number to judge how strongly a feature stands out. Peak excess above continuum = 3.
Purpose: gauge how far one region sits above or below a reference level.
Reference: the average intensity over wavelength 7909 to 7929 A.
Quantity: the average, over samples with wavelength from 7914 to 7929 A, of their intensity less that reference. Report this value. -0.4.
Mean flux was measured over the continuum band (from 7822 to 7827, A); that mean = 17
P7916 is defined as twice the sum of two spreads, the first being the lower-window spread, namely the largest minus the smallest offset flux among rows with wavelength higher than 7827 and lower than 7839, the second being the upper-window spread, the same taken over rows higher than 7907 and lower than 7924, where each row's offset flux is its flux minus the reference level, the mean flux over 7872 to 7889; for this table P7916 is 25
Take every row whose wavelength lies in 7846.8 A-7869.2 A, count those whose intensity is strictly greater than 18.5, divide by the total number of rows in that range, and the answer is 0.67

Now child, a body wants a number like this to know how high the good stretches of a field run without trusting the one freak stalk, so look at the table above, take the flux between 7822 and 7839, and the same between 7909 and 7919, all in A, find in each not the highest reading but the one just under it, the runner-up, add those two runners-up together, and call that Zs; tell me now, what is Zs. 37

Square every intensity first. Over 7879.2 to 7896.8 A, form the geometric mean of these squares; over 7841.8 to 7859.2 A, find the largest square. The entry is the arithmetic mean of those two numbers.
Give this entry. 475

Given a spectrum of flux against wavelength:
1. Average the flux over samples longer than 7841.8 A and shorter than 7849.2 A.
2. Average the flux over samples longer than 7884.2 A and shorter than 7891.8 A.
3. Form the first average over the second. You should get 0.85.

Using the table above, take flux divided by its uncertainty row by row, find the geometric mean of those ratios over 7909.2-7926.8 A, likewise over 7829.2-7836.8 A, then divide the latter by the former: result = 1.7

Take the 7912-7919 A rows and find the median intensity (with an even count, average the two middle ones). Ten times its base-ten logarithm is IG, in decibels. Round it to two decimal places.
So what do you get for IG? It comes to 12.87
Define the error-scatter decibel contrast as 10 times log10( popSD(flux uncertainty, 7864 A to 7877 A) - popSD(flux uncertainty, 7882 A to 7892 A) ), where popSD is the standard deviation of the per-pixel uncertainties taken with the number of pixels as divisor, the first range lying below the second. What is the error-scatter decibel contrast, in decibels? -6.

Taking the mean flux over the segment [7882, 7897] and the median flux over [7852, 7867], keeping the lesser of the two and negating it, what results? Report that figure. -18.7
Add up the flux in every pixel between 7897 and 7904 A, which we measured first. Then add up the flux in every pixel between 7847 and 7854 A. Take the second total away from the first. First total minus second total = 0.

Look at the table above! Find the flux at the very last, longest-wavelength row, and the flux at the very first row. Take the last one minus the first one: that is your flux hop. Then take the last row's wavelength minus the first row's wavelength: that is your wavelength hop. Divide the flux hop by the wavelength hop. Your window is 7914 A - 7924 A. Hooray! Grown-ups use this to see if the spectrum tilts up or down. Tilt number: 1.3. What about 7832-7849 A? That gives 0.1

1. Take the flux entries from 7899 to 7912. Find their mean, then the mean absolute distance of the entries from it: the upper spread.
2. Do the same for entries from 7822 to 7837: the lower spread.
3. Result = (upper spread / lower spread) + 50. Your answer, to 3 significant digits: 50.8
